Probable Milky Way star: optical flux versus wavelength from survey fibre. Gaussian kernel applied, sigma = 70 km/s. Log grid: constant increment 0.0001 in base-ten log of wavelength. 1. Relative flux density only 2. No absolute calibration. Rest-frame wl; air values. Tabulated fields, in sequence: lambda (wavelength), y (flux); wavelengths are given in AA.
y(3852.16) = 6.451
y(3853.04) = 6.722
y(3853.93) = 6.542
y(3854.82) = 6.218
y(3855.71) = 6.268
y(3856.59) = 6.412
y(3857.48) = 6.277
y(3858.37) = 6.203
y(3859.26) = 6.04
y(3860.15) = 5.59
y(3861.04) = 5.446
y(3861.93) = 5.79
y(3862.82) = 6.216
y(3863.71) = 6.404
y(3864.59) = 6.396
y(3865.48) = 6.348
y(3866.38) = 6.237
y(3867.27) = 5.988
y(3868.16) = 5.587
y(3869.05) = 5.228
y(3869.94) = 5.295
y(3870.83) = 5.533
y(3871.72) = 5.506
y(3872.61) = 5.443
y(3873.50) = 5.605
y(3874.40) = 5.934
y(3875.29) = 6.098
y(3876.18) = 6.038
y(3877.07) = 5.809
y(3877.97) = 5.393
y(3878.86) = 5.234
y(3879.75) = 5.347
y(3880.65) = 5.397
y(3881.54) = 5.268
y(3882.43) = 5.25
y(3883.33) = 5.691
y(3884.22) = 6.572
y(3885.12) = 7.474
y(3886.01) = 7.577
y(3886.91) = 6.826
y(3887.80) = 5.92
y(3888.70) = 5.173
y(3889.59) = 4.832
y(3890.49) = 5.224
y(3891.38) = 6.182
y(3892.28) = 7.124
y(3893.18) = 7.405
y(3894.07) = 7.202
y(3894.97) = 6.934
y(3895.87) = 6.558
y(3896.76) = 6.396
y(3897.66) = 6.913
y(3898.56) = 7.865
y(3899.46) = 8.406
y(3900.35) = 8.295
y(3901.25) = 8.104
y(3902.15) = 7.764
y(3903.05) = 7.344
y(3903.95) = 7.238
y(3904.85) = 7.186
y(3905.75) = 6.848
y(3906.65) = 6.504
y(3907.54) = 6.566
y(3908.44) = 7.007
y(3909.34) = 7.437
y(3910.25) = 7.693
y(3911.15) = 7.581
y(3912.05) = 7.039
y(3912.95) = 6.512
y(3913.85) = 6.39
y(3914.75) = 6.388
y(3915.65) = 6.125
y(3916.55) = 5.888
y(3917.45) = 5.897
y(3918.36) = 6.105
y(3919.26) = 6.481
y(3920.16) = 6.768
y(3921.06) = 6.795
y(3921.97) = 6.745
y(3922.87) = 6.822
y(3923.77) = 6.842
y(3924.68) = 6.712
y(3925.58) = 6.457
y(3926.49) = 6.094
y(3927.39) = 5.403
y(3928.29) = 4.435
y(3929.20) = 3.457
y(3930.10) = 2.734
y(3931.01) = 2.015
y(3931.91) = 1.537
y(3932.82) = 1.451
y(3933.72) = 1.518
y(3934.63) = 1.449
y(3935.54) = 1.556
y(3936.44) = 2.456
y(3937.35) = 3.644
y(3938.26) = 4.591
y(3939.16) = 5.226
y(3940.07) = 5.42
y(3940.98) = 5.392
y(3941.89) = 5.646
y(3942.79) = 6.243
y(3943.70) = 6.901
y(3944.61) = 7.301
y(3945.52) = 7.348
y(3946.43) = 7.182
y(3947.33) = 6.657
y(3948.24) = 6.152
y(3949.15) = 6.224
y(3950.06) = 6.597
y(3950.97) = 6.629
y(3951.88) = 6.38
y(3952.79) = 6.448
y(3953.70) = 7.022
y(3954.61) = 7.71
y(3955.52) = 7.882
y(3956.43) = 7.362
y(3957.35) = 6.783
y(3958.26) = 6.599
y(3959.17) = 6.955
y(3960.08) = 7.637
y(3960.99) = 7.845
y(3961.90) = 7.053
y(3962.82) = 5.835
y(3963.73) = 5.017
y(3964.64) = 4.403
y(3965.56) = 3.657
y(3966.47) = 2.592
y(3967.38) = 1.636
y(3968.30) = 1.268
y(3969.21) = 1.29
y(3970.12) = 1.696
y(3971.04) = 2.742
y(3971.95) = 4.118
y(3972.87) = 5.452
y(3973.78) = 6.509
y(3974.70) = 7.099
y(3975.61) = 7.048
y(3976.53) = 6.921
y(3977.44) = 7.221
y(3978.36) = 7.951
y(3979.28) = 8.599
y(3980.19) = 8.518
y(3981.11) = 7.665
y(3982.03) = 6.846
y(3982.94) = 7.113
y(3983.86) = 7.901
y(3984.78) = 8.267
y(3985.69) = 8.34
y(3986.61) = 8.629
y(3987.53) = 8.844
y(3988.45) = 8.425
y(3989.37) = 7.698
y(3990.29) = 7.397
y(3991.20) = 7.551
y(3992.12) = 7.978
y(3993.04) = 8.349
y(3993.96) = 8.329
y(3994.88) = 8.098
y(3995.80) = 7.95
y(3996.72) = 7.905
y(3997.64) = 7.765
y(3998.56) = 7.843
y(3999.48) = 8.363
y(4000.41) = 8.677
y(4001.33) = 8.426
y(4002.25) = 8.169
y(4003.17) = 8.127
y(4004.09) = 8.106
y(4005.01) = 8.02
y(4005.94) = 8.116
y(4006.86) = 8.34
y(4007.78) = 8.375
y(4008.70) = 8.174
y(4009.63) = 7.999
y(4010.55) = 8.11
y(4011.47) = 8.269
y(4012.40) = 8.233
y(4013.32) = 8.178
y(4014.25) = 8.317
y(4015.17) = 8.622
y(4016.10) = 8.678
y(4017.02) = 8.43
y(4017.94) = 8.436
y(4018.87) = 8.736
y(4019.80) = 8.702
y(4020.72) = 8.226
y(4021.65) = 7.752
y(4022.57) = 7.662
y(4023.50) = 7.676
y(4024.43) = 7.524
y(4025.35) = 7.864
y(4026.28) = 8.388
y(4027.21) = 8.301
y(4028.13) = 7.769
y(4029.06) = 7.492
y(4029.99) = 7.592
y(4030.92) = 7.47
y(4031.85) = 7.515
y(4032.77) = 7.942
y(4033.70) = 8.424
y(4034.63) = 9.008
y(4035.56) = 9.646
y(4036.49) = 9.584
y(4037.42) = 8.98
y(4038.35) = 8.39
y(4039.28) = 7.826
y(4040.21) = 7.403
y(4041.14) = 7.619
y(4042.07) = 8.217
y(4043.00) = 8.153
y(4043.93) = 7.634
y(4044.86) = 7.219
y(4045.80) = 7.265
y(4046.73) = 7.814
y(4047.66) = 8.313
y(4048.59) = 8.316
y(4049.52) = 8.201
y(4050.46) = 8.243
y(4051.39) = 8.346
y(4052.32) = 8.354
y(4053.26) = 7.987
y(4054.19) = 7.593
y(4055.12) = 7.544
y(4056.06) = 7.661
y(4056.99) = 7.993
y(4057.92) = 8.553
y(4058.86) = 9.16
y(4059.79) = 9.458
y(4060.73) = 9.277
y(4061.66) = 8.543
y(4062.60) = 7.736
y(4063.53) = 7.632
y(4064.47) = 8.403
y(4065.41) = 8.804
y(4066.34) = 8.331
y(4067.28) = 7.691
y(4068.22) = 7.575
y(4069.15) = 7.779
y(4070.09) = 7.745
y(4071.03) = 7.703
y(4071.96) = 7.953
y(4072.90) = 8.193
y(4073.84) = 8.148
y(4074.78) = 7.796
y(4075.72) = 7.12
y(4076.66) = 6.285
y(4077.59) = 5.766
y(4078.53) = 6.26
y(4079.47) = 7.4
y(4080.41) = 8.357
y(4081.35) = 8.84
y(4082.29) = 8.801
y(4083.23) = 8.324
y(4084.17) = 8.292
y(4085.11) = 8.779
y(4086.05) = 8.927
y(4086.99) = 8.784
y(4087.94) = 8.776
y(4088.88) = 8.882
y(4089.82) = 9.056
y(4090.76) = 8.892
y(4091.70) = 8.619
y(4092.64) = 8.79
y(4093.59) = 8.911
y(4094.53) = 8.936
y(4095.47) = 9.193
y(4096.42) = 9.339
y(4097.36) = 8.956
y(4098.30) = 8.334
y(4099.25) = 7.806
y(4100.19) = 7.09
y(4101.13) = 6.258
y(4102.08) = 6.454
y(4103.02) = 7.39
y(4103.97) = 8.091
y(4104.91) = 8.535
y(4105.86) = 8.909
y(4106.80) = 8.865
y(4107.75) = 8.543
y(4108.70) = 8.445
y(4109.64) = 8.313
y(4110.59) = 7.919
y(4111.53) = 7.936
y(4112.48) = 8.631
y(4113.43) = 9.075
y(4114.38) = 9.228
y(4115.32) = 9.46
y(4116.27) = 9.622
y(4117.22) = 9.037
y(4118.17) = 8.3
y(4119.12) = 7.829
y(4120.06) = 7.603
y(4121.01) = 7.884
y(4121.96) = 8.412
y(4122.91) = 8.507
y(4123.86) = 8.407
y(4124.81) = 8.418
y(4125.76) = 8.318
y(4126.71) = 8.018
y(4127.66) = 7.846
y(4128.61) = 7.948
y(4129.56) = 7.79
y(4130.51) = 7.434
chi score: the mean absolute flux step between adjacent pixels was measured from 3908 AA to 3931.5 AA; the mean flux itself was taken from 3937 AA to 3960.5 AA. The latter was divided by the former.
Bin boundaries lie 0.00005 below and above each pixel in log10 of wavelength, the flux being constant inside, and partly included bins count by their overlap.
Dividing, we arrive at 19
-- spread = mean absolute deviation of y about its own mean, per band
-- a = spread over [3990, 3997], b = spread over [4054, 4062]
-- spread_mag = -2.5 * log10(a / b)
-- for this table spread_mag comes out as 1.0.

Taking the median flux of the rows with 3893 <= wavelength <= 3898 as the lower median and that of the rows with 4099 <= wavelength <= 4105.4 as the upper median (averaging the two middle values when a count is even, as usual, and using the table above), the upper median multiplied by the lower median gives 51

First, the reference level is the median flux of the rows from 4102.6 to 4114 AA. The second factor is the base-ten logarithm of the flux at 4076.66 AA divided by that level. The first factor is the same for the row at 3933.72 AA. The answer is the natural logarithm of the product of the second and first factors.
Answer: -2.3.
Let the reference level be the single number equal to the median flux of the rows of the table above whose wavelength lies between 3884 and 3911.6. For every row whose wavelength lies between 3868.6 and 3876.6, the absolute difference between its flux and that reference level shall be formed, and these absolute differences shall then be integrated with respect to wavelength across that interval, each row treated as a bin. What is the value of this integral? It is 12.0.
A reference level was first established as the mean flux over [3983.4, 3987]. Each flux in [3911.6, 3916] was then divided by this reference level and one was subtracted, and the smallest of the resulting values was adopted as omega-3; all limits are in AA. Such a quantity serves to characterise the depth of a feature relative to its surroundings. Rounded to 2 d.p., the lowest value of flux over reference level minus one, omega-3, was -0.26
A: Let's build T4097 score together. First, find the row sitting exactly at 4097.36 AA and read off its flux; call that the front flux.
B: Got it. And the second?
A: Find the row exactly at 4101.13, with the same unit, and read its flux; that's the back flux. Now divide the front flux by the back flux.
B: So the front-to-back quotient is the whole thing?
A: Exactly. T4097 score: 1.43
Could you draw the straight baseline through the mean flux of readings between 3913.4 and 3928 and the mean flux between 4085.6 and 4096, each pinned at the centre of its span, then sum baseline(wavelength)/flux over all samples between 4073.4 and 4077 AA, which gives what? 4.8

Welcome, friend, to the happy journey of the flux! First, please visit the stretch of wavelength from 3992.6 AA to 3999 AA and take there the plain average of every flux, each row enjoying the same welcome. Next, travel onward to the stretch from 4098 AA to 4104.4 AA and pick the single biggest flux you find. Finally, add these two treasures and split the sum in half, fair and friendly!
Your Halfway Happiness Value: 8.2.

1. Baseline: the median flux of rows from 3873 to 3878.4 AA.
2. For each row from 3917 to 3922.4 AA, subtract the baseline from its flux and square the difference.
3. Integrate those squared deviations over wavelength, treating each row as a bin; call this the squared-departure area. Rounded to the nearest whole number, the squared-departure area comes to 3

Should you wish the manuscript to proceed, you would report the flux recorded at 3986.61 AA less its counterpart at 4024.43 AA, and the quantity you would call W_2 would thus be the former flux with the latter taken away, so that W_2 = 1.1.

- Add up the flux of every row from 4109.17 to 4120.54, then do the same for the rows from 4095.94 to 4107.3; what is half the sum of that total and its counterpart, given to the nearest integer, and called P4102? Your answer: 99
